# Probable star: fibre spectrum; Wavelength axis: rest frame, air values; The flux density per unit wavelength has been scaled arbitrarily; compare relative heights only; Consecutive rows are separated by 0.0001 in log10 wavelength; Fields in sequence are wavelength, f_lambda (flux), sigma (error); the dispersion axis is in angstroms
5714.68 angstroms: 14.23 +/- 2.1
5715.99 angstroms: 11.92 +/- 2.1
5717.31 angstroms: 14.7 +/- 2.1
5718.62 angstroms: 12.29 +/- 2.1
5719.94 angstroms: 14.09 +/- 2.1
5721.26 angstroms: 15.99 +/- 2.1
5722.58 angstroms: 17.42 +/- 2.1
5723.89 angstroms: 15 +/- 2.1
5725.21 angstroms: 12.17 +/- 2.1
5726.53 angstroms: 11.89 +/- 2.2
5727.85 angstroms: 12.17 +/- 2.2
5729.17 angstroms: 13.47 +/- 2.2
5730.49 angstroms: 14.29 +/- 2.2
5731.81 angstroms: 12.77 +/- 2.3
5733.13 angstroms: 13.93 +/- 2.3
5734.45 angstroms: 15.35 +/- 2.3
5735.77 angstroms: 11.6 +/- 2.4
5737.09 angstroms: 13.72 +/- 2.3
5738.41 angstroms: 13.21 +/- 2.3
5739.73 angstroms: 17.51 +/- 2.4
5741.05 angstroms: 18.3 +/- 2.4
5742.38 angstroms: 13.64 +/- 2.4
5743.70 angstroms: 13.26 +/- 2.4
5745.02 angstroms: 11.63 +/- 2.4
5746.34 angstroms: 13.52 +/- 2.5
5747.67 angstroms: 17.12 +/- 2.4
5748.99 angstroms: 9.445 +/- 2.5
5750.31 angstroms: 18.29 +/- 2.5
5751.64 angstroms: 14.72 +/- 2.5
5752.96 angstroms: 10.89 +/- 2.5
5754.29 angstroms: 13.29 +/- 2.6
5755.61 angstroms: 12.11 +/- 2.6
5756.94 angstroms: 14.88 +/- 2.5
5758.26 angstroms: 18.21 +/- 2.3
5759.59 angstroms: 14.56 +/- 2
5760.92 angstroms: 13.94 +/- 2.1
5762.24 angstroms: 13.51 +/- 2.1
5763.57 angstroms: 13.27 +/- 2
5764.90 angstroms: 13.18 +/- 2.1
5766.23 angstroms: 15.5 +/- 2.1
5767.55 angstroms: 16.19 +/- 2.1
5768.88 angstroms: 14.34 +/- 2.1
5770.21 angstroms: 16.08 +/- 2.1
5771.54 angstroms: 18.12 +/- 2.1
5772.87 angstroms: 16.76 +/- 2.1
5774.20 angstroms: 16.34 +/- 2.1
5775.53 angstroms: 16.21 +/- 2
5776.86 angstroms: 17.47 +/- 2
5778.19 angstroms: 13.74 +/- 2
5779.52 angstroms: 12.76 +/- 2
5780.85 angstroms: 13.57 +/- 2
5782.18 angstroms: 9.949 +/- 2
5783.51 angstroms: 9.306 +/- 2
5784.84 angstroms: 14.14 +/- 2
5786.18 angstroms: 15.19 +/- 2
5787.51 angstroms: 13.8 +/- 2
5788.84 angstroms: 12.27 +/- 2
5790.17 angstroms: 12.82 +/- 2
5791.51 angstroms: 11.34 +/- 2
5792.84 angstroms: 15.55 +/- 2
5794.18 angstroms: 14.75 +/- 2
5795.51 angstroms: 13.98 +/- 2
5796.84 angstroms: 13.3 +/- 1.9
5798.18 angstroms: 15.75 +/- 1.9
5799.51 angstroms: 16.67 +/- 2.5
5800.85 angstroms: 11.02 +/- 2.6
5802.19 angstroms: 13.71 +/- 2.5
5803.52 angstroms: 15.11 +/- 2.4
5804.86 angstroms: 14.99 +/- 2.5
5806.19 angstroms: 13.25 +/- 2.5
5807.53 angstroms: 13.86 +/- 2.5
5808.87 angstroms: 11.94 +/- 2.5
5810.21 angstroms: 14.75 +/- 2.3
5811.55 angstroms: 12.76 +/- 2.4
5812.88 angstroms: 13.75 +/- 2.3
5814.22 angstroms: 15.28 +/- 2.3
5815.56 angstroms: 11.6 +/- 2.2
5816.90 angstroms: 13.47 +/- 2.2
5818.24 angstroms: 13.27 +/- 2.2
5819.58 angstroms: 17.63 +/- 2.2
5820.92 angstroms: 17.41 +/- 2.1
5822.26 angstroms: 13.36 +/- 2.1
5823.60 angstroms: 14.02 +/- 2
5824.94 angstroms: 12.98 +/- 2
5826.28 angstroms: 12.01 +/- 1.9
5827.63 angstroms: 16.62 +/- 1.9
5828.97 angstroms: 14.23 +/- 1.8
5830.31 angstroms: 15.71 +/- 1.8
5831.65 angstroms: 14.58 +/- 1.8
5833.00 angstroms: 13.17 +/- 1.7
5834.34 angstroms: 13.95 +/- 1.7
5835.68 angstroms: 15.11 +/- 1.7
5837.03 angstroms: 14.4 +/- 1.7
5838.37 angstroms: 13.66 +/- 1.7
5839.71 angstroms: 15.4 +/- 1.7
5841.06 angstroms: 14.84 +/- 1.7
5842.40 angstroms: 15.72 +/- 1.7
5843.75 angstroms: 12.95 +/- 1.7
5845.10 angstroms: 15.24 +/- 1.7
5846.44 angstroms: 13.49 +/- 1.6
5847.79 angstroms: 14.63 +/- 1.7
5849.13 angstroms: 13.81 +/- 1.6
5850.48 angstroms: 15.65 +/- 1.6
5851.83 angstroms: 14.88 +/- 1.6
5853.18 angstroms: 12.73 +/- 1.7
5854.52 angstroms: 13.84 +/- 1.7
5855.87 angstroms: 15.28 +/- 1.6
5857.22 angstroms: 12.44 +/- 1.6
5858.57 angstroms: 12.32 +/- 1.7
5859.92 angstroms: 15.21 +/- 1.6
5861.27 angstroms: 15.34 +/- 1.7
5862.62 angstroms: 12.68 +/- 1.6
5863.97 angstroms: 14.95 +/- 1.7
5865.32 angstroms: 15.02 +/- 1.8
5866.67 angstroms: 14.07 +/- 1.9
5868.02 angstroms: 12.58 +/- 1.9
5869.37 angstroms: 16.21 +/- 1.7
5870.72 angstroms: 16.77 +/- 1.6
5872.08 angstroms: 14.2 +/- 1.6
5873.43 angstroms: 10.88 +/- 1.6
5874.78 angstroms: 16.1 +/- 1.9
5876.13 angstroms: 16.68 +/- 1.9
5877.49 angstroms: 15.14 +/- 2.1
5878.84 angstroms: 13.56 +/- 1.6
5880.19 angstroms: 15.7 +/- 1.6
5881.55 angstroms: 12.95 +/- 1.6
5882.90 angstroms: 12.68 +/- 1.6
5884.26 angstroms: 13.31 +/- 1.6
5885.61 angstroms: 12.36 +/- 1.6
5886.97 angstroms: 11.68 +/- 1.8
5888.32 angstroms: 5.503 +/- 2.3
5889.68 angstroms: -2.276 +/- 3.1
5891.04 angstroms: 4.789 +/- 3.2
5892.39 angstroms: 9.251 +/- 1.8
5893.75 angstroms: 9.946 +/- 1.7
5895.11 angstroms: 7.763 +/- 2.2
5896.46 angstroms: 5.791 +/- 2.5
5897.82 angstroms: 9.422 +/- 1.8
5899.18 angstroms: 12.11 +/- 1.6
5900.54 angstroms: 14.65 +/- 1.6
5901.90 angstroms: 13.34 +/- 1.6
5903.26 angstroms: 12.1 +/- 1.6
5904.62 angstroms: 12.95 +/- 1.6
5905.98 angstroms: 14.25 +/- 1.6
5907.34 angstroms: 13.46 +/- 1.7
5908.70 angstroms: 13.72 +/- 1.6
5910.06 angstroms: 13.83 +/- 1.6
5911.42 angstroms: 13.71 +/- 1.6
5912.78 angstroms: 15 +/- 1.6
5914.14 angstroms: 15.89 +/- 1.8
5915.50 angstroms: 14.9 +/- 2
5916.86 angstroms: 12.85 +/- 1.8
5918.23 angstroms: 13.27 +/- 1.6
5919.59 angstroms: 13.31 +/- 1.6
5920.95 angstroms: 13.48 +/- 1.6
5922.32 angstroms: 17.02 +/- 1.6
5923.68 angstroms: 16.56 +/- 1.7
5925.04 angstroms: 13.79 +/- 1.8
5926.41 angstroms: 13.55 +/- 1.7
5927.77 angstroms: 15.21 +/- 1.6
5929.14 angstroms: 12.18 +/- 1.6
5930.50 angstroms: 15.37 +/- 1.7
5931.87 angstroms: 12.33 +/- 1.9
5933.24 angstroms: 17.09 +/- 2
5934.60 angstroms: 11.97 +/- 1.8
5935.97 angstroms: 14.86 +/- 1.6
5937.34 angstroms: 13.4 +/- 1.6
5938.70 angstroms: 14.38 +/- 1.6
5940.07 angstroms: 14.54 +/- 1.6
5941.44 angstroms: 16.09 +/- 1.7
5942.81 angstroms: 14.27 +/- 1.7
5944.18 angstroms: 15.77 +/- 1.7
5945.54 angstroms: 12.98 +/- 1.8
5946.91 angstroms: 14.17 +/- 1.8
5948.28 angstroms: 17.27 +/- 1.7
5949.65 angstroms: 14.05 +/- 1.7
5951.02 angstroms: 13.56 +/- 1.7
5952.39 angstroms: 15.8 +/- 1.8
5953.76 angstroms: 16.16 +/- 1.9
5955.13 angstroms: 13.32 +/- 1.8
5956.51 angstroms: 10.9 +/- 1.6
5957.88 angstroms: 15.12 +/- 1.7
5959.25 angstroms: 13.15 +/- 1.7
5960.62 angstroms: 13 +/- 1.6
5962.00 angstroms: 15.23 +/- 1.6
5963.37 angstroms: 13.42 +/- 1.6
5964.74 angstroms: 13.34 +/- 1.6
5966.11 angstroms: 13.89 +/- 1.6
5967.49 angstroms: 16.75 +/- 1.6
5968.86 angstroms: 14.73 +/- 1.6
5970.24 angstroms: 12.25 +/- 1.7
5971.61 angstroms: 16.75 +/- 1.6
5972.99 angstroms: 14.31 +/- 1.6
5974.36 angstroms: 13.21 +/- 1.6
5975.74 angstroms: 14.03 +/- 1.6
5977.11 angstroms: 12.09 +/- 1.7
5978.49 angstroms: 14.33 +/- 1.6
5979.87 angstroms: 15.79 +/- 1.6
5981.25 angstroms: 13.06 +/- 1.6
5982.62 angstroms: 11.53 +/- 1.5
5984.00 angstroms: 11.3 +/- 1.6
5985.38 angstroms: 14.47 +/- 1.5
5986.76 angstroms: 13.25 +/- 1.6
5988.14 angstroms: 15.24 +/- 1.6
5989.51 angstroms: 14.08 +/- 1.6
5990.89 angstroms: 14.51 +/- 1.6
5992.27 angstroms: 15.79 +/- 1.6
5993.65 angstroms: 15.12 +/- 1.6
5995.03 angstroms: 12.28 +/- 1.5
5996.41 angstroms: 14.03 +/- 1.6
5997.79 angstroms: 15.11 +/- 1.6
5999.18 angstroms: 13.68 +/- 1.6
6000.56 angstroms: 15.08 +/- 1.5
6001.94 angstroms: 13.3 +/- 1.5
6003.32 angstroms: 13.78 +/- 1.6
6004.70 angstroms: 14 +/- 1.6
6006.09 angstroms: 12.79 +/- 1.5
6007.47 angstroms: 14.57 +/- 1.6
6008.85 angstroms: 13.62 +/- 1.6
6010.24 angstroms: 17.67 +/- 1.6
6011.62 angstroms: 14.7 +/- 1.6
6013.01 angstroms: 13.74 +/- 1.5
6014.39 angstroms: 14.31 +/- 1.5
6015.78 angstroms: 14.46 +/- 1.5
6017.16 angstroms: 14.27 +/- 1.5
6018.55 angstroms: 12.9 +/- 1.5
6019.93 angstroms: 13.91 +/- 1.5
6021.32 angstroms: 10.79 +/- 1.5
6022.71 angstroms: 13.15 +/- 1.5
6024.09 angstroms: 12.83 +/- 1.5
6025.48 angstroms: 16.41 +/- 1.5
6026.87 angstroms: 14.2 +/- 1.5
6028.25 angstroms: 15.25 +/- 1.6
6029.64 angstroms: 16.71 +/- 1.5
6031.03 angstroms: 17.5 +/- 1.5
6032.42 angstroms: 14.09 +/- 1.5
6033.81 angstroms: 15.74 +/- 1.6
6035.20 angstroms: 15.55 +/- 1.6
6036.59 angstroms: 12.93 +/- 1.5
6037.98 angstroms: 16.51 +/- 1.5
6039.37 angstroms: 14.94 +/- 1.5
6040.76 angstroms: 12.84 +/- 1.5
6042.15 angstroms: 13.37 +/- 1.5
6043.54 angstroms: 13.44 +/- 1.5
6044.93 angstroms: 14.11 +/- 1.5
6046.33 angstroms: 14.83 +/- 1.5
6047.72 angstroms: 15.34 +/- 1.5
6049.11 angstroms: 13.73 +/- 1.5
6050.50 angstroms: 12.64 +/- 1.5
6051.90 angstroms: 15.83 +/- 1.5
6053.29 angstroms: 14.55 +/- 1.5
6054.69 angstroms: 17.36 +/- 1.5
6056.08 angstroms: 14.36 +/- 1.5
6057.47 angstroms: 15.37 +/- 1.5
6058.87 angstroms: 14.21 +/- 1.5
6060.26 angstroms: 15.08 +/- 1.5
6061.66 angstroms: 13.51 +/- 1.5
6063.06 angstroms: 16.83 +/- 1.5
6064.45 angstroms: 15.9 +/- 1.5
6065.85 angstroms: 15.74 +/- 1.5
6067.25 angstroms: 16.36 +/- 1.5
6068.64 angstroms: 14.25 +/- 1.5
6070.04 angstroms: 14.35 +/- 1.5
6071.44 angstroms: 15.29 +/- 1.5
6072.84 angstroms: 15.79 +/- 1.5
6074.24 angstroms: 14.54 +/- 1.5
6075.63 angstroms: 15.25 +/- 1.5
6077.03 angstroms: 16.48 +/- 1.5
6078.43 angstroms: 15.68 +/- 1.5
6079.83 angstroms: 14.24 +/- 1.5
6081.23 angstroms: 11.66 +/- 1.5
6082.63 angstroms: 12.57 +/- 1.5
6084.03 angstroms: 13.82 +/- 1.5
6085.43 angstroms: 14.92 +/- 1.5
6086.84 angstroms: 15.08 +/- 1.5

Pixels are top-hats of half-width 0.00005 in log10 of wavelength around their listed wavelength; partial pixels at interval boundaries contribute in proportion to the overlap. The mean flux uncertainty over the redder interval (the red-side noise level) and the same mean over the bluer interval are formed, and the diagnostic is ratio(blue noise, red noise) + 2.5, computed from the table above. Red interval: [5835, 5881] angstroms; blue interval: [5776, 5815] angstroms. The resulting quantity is 3.78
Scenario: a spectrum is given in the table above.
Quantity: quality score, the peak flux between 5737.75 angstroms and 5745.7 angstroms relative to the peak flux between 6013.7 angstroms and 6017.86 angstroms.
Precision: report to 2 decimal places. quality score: 1.27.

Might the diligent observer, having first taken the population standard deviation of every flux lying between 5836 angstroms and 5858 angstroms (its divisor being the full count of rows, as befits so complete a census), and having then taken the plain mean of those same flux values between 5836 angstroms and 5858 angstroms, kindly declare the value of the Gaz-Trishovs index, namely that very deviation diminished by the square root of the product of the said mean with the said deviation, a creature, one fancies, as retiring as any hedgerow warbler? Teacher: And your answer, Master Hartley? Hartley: -2.81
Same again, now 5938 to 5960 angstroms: -3.16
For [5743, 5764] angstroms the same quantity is -3.37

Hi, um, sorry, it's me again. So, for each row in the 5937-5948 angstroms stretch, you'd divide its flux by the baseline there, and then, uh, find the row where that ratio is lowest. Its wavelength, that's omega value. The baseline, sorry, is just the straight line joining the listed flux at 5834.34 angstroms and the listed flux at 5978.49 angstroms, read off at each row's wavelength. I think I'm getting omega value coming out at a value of 5945.54 angstroms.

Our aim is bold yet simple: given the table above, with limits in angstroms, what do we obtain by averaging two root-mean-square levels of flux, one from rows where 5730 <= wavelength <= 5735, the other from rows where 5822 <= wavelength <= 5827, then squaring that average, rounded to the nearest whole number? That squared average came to 185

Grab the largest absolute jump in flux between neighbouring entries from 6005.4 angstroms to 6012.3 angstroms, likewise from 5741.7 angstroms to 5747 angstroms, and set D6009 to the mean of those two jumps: 2.97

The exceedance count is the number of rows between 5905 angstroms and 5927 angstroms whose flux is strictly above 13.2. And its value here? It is 15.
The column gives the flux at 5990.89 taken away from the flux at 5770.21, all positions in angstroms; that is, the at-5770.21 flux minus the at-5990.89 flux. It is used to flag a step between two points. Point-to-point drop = 2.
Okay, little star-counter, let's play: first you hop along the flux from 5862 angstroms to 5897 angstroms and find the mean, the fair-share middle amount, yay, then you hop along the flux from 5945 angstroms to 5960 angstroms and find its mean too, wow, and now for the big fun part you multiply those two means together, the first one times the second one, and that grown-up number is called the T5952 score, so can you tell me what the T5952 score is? 169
